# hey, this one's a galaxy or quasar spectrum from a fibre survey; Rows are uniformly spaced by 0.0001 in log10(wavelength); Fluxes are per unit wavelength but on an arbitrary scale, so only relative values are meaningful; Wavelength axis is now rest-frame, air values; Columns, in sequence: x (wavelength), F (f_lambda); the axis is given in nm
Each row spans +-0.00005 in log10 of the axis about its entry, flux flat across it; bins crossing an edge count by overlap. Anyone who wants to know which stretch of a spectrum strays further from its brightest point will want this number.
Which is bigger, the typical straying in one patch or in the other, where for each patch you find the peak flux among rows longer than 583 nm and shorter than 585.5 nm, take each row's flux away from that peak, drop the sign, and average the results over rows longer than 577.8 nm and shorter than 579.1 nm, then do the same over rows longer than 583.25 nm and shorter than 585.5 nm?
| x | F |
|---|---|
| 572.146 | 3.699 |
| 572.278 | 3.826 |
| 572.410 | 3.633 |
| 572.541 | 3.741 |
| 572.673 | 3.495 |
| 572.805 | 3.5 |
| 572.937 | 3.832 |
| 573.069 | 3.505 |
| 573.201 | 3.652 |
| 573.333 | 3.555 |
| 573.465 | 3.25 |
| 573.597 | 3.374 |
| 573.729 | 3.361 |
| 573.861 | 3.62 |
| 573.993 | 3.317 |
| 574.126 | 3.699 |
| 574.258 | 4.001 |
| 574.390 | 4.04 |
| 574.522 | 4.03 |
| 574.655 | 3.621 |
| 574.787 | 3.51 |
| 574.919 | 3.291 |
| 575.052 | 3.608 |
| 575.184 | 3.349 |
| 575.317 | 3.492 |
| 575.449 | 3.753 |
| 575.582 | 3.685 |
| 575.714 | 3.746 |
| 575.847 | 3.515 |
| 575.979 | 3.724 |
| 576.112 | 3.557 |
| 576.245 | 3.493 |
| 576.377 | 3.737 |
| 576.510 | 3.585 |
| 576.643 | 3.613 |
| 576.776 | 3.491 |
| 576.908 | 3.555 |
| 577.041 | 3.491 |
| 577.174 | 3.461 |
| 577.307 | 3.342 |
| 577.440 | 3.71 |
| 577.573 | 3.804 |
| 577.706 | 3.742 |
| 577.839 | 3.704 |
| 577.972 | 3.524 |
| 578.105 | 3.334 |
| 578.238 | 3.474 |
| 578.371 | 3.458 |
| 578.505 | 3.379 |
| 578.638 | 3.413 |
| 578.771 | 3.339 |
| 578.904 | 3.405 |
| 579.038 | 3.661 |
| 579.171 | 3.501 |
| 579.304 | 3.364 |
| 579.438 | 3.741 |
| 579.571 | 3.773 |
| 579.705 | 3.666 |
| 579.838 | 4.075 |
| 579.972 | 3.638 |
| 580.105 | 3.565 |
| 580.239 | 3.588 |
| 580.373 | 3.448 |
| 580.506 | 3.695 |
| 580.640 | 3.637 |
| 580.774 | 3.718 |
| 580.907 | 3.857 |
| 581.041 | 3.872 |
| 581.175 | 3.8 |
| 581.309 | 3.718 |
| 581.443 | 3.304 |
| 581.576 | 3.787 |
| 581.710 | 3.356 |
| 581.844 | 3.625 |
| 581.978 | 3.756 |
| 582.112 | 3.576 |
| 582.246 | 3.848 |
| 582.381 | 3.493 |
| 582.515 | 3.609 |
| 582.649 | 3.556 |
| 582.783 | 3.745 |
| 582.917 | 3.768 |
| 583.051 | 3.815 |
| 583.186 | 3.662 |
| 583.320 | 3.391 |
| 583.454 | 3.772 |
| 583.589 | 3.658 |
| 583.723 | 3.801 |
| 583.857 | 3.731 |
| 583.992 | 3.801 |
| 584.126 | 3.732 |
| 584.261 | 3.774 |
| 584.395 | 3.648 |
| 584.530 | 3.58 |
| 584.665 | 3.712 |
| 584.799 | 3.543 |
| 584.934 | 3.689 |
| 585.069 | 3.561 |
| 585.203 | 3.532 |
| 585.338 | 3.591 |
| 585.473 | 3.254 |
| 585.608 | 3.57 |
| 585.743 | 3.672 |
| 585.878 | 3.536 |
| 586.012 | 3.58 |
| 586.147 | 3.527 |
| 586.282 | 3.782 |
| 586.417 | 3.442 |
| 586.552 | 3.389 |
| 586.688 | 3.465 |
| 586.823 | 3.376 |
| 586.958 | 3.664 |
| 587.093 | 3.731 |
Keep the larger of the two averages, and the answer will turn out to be 0.35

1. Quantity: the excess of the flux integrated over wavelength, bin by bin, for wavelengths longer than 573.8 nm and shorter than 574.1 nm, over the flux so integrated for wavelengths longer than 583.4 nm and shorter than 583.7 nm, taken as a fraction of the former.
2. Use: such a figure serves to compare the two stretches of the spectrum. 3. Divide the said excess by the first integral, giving -0.1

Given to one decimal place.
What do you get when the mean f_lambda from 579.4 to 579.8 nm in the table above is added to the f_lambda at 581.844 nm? 7.4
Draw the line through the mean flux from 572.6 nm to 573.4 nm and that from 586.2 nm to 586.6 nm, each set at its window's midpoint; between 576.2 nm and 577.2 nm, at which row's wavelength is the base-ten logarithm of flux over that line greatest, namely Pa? 576.377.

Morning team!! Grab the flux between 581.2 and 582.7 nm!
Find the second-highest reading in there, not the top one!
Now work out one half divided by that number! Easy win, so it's 0.132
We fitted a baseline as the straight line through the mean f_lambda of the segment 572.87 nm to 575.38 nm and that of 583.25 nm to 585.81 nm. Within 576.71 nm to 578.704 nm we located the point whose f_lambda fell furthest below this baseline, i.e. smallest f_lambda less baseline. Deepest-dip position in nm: 578.105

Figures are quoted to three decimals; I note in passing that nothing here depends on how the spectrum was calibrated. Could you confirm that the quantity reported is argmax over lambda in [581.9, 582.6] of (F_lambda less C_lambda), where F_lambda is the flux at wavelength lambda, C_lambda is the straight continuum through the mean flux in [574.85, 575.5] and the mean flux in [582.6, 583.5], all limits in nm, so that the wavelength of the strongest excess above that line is 582.246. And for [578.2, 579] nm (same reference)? 578.238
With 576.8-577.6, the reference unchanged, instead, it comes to 577.573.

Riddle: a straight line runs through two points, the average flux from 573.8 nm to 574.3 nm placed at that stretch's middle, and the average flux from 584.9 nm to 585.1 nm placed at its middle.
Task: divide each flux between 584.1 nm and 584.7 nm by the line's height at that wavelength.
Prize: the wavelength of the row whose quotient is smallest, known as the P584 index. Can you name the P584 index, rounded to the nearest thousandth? 584.530 nm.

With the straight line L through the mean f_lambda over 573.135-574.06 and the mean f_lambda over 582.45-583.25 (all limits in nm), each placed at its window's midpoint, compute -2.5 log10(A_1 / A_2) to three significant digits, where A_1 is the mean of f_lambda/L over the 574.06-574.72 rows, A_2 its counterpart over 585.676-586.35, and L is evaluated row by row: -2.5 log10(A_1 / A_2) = -0.167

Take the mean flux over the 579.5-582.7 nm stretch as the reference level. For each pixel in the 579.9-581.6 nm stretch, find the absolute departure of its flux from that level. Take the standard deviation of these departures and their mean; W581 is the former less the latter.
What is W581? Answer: -0.03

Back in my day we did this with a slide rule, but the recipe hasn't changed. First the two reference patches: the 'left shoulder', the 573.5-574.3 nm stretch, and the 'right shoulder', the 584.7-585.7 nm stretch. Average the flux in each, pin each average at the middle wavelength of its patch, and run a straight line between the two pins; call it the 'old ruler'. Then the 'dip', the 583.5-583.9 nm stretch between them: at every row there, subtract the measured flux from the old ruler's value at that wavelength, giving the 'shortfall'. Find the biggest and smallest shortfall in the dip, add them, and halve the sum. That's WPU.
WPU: -0.19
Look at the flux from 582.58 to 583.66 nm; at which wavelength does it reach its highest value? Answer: 583.051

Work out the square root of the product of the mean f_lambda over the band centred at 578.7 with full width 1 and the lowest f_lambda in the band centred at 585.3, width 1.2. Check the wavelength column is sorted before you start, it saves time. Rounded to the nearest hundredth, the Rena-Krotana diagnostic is 3.35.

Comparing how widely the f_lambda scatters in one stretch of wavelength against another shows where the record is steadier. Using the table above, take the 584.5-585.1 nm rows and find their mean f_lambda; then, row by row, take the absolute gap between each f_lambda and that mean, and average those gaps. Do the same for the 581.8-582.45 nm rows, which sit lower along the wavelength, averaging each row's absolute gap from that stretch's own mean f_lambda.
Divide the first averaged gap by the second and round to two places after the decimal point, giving 0.59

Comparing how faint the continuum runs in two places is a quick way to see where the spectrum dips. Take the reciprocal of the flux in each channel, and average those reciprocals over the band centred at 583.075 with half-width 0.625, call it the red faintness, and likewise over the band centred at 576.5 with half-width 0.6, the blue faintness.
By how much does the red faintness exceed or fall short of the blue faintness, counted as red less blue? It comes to -0.006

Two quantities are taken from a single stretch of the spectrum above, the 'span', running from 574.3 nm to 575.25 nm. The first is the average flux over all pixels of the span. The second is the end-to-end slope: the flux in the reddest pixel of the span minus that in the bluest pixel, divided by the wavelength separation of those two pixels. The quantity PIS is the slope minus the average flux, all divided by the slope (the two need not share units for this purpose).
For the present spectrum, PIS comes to 5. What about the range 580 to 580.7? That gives -26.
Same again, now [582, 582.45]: 13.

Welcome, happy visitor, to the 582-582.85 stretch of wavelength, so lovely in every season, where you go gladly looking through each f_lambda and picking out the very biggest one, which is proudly 3.848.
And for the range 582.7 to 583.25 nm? 3.815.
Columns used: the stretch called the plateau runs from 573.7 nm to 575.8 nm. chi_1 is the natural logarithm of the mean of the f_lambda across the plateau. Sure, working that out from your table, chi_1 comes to 1.29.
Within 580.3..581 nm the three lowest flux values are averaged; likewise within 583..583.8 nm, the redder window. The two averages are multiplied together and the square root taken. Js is 3.58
